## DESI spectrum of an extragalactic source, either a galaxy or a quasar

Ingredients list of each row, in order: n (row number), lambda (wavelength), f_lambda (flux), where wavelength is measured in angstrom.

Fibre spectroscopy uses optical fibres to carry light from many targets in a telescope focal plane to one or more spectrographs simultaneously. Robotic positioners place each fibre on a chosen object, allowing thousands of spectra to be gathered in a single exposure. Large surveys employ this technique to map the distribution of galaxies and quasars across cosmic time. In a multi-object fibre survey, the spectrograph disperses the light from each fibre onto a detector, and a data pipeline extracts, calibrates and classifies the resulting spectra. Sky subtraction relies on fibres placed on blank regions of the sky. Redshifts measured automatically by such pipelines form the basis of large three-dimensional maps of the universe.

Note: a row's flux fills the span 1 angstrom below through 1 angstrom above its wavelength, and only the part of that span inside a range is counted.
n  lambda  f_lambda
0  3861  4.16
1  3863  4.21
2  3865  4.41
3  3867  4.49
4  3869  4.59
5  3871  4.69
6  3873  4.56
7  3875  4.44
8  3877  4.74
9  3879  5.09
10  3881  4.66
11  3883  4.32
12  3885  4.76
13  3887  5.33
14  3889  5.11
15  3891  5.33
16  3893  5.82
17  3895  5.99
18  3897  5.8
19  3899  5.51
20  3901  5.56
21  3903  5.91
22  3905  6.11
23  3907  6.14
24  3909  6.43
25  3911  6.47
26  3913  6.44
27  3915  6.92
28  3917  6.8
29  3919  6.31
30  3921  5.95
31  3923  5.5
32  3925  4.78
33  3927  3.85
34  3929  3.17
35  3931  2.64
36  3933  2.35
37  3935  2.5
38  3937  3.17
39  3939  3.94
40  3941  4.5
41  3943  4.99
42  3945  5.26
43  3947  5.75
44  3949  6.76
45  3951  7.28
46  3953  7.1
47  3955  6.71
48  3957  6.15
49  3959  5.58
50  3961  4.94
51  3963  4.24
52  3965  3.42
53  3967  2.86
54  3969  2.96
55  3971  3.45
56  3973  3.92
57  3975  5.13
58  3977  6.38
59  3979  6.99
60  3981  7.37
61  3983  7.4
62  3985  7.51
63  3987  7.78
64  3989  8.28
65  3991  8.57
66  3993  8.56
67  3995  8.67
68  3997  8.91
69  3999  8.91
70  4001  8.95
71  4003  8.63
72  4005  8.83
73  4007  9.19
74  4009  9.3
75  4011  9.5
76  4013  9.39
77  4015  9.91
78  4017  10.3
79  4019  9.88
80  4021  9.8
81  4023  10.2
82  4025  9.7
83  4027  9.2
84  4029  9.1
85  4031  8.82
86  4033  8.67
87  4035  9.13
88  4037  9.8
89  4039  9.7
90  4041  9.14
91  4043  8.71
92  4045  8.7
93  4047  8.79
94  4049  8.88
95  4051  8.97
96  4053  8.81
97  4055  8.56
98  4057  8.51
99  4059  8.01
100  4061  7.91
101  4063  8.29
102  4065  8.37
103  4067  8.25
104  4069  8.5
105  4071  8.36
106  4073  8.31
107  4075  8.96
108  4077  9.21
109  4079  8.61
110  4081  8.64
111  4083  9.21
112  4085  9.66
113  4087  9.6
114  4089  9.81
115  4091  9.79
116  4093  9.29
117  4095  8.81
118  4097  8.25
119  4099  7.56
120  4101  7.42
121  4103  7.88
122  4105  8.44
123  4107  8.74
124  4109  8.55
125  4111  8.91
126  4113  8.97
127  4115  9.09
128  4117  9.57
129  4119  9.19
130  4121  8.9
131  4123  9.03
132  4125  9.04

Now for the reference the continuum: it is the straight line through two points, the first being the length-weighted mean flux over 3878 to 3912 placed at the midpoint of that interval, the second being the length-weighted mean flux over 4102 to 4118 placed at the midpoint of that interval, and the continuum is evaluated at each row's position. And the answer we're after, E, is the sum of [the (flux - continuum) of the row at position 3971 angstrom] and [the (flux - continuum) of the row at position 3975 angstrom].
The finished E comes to -5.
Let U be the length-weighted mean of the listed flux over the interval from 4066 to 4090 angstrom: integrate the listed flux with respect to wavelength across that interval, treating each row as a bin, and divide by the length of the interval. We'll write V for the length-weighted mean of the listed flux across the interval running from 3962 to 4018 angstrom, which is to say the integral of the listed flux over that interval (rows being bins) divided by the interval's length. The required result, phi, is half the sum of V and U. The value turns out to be 8.1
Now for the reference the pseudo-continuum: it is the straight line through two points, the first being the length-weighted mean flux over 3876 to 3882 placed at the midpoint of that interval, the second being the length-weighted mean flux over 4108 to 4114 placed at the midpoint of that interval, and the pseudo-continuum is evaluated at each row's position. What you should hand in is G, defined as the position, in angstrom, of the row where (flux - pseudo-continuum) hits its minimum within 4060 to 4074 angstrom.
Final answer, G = 4061 angstrom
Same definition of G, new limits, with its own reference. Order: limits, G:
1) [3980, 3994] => 3983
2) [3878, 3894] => 3883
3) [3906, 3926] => 3925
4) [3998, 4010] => 4003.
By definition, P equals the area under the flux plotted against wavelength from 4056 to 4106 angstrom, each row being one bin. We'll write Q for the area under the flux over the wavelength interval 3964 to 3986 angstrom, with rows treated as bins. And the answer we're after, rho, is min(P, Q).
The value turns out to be 115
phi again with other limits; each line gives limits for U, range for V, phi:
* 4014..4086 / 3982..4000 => 8.6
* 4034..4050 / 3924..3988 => 7.1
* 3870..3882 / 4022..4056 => 6.9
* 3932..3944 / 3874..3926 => 4.6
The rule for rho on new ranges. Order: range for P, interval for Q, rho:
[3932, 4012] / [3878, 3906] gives 151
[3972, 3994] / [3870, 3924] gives 156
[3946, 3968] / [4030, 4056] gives 122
